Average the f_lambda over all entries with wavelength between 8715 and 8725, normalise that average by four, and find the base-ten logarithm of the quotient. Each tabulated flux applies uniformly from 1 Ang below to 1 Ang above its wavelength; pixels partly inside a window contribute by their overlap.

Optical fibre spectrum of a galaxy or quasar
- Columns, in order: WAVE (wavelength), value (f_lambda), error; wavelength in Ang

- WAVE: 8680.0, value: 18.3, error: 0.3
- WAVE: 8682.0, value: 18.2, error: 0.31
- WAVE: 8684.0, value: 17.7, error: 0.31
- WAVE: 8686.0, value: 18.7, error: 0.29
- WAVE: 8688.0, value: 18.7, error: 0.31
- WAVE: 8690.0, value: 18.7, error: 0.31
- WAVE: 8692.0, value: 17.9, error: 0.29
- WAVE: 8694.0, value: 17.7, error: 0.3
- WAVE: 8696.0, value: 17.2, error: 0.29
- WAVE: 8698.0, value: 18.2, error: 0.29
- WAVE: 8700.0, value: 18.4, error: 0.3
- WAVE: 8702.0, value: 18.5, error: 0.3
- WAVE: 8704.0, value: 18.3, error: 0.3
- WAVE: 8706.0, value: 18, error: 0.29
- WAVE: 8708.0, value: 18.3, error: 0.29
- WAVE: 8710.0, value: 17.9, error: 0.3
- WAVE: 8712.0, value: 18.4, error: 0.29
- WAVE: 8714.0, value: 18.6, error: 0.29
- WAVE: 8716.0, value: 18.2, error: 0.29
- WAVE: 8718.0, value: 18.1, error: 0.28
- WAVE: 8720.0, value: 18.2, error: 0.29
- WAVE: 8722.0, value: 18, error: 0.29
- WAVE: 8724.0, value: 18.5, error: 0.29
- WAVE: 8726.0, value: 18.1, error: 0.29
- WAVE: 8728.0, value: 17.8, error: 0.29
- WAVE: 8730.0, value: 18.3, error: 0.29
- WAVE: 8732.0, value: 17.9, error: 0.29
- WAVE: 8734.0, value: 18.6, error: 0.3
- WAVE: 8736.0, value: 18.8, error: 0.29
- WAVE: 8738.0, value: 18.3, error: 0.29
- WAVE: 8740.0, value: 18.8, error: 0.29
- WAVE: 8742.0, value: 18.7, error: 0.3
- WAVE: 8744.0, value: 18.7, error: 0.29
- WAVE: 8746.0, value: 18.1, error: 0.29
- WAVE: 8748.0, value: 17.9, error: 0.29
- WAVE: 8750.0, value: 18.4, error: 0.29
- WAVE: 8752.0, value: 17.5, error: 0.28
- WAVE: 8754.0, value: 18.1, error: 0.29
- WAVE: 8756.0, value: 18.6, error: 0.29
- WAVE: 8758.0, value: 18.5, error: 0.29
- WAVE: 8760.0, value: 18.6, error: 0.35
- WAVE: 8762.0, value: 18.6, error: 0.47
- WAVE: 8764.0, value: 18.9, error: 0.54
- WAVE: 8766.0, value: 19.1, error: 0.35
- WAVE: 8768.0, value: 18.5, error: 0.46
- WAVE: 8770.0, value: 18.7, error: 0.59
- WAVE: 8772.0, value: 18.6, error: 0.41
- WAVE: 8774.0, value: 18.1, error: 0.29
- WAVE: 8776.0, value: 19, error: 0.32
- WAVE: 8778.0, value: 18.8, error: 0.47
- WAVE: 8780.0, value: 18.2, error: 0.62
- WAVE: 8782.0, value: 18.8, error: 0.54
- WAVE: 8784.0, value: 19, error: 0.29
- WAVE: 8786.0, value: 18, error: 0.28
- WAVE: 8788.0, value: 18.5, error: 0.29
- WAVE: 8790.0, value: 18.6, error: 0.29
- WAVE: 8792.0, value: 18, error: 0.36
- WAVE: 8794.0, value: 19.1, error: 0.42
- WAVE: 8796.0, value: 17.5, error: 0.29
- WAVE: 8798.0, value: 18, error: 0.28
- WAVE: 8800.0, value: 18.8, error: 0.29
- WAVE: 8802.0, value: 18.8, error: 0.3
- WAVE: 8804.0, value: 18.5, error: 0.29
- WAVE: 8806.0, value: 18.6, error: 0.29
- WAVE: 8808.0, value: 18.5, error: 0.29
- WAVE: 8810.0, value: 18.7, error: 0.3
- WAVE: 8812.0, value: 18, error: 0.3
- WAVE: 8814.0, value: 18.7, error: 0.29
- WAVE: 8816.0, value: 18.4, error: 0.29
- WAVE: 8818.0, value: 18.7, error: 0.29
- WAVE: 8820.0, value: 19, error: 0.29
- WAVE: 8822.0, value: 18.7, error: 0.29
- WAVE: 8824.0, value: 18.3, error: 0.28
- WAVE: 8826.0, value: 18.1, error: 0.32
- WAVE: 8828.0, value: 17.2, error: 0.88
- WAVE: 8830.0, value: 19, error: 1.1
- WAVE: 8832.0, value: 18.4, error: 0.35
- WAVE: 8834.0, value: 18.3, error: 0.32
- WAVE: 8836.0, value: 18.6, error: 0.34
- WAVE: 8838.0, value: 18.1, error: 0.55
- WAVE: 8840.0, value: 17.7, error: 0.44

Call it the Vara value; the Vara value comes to 0.658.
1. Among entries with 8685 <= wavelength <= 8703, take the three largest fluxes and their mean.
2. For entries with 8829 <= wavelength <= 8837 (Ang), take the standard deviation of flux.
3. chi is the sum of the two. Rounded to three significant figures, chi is 19.0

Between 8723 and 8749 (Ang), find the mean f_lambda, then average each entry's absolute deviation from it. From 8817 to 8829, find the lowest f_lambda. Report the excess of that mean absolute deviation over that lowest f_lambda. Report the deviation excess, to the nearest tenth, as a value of -16.9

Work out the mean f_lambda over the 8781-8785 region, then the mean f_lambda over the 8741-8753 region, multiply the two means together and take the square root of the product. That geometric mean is 18.6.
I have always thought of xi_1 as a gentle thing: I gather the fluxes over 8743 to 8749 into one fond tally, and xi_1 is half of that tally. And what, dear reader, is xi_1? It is 27.35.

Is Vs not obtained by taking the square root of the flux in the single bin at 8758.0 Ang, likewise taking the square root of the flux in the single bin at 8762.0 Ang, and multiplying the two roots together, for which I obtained 18.55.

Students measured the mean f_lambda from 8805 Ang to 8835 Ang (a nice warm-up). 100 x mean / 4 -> 461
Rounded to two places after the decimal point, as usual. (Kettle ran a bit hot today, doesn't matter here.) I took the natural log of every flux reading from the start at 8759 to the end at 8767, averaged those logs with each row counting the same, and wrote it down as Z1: 2.93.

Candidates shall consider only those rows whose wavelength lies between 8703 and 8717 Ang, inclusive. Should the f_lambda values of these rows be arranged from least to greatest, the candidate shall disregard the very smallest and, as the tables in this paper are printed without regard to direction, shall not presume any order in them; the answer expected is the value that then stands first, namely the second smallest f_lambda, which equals 18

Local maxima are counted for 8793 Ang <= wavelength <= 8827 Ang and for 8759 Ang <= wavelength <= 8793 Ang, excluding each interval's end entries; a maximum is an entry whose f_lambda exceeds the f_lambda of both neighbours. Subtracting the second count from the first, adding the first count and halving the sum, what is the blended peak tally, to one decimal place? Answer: 1.5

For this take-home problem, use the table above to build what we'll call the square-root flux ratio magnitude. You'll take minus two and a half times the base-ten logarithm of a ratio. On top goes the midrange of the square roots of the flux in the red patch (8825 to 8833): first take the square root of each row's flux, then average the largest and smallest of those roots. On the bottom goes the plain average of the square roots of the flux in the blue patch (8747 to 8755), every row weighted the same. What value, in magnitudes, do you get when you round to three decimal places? -0.003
